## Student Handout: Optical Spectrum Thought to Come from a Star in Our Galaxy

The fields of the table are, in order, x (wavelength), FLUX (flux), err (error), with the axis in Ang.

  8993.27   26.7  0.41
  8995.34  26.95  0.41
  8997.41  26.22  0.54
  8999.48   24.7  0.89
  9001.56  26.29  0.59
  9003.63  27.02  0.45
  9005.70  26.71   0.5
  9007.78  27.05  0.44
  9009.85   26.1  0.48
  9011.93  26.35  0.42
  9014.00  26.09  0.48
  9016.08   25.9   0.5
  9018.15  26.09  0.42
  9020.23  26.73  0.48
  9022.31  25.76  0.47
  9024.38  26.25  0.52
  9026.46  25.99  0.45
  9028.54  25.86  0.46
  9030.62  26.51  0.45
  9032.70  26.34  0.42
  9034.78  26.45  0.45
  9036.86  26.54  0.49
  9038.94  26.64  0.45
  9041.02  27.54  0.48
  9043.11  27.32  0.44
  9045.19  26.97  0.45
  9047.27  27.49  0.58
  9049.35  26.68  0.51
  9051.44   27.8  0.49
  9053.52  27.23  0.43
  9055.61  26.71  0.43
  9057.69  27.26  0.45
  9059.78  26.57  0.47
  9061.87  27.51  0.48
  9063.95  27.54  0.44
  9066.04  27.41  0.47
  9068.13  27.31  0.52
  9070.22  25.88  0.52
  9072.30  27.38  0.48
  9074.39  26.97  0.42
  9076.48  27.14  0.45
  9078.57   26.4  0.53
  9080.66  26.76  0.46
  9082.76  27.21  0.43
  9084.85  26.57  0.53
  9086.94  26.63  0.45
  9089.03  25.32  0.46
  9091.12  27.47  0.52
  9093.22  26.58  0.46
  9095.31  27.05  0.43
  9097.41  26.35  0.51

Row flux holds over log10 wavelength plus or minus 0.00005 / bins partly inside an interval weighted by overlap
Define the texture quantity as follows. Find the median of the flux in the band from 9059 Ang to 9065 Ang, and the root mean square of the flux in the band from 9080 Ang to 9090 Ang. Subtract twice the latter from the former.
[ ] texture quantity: -25.5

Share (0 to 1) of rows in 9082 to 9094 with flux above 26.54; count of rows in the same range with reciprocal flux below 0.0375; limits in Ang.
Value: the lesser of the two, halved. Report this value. 0.42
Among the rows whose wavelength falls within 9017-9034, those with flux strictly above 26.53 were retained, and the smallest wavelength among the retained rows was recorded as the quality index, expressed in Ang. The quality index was 9020.23 Ang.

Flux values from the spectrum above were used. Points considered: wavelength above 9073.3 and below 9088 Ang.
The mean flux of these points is 26.8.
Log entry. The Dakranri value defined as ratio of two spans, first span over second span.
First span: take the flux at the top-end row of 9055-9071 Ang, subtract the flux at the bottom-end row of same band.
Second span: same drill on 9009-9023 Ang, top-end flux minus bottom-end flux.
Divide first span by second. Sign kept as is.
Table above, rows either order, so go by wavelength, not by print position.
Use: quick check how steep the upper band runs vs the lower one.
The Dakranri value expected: 2.4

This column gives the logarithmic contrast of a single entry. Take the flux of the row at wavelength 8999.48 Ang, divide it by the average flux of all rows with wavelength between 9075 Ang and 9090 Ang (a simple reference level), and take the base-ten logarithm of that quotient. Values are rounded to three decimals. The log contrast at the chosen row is -0.032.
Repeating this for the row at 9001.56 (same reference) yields -0.005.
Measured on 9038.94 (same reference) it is 0.001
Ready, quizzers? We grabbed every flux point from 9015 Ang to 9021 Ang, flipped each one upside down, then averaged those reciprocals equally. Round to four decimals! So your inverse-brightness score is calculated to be 0.0381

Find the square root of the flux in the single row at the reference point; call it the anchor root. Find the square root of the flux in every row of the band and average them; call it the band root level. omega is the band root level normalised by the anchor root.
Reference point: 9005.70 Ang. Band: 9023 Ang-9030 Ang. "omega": 0.99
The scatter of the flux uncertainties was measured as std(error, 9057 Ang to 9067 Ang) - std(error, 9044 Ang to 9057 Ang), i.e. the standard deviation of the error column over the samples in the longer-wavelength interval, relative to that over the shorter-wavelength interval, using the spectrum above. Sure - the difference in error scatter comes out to -0.04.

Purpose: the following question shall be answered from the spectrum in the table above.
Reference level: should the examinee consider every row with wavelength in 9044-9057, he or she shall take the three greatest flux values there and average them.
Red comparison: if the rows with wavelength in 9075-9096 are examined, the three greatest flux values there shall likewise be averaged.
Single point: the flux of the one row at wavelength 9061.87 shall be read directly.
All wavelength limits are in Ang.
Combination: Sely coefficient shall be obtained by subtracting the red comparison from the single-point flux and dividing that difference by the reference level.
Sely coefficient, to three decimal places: 0.009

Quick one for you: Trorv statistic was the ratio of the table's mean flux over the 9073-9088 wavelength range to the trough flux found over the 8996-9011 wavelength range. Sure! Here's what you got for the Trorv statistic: 1.09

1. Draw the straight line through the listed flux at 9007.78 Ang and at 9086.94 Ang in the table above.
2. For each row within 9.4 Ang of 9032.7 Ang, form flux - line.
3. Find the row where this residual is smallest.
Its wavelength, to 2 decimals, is 9028.54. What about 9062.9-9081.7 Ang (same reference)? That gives 9070.22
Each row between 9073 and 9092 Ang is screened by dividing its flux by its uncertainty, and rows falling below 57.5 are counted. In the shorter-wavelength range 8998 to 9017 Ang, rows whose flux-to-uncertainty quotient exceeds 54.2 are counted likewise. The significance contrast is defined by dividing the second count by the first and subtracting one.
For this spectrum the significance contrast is 0.25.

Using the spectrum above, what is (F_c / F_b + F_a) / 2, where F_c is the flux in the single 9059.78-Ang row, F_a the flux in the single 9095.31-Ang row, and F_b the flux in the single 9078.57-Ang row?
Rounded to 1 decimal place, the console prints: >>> 14.0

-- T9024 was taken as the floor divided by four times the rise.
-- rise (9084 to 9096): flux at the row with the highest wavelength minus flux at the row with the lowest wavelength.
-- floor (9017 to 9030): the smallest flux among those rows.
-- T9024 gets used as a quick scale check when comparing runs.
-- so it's 13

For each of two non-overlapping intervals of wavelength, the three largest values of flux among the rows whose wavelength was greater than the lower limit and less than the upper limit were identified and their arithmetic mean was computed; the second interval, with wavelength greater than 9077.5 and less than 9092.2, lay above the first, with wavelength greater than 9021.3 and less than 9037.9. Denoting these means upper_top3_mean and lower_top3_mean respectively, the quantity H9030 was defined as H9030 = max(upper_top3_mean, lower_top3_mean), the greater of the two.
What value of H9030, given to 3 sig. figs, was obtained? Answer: 27.1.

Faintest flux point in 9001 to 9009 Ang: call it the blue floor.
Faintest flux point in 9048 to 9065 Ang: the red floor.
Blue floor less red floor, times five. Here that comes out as -1.4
